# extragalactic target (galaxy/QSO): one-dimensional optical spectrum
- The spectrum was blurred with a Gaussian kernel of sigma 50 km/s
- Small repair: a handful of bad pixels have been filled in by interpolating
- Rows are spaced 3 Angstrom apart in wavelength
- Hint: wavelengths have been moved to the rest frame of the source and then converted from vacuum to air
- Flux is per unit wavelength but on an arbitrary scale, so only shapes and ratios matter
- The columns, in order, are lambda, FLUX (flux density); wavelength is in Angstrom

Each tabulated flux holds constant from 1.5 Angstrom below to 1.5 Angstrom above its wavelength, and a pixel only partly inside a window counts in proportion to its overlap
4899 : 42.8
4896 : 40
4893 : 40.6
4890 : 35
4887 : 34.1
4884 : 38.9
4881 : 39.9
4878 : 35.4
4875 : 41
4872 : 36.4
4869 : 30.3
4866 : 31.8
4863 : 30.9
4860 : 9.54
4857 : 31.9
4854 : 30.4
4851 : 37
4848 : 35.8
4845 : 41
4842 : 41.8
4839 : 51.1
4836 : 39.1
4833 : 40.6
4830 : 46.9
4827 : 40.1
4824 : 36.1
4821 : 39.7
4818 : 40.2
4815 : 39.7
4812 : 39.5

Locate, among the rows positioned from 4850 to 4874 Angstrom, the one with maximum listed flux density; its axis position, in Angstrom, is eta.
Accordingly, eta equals 4851 Angstrom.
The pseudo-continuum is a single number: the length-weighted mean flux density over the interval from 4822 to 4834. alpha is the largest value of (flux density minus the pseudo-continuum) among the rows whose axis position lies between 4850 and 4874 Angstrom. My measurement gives -3.9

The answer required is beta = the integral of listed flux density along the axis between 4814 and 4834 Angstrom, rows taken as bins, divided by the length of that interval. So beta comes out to 40.5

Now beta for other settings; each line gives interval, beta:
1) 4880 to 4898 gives 38.2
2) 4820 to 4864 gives 36.8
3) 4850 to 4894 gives 33.4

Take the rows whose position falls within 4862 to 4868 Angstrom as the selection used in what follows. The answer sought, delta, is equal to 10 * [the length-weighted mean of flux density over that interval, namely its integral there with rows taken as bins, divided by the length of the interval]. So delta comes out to 313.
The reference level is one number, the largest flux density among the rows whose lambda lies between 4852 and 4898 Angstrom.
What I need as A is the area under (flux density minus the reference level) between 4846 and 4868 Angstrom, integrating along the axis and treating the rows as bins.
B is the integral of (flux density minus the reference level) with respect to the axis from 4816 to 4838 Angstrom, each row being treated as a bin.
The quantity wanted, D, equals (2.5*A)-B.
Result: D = -602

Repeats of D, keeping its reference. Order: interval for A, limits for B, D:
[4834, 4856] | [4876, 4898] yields -24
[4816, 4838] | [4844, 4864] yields 185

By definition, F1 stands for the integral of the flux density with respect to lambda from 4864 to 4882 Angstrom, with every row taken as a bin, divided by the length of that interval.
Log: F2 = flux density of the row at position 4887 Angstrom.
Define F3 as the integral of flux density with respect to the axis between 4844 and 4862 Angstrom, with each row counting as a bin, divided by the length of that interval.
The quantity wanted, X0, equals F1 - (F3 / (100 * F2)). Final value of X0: 35.5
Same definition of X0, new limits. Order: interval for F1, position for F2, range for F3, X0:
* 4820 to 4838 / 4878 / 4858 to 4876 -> 40.7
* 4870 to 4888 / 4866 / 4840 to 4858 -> 37.5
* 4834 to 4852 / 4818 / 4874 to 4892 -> 41.1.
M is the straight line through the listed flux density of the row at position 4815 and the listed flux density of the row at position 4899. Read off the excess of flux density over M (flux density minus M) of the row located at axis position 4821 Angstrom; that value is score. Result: -0.2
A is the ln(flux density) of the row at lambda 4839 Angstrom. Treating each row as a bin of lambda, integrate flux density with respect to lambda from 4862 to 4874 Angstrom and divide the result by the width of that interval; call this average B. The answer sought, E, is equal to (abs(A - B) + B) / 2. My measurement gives 30.8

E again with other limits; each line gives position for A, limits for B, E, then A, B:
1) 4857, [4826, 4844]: 41.6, 3.46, 43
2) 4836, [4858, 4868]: 22.9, 3.67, 25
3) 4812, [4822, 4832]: 39.1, 3.68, 41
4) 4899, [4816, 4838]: 38.7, 3.76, 41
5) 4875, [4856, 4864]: 21.3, 3.71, 23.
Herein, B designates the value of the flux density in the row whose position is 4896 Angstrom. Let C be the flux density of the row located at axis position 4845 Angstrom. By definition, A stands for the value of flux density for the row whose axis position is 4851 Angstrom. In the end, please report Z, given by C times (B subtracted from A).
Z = -123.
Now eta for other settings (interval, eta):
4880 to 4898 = 4893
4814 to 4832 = 4830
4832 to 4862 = 4839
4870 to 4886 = 4875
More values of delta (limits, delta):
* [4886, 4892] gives 351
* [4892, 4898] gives 405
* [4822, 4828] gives 381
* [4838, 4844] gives 456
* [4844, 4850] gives 381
